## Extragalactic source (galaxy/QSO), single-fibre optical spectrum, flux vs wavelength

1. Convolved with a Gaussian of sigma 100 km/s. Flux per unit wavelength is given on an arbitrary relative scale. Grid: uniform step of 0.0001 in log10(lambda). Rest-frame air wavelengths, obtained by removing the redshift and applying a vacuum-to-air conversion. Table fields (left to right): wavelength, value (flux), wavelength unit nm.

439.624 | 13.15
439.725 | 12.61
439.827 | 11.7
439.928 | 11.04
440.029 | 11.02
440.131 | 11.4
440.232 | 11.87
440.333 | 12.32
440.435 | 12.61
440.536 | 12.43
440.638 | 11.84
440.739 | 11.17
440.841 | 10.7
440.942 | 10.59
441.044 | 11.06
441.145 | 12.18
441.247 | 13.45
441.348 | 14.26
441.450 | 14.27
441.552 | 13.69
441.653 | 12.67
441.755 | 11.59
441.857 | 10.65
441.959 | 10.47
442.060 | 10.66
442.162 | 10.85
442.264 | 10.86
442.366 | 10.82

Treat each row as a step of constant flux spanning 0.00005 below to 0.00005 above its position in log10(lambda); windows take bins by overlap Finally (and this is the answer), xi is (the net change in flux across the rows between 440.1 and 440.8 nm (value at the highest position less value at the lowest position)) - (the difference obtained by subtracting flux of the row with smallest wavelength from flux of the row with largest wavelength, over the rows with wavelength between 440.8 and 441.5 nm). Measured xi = -3.8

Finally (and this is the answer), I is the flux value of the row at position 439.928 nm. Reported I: 11.04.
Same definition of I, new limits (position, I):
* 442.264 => 10.86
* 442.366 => 10.82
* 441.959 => 10.47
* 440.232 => 11.87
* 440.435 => 12.61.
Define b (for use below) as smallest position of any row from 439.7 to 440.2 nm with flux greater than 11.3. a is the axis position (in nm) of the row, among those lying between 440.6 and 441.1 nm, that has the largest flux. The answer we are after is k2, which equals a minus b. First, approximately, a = 440.638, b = 439.725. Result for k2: 0.91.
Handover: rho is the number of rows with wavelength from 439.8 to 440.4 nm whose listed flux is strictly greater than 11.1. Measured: 4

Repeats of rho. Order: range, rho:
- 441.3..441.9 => 5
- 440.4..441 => 4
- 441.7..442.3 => 1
